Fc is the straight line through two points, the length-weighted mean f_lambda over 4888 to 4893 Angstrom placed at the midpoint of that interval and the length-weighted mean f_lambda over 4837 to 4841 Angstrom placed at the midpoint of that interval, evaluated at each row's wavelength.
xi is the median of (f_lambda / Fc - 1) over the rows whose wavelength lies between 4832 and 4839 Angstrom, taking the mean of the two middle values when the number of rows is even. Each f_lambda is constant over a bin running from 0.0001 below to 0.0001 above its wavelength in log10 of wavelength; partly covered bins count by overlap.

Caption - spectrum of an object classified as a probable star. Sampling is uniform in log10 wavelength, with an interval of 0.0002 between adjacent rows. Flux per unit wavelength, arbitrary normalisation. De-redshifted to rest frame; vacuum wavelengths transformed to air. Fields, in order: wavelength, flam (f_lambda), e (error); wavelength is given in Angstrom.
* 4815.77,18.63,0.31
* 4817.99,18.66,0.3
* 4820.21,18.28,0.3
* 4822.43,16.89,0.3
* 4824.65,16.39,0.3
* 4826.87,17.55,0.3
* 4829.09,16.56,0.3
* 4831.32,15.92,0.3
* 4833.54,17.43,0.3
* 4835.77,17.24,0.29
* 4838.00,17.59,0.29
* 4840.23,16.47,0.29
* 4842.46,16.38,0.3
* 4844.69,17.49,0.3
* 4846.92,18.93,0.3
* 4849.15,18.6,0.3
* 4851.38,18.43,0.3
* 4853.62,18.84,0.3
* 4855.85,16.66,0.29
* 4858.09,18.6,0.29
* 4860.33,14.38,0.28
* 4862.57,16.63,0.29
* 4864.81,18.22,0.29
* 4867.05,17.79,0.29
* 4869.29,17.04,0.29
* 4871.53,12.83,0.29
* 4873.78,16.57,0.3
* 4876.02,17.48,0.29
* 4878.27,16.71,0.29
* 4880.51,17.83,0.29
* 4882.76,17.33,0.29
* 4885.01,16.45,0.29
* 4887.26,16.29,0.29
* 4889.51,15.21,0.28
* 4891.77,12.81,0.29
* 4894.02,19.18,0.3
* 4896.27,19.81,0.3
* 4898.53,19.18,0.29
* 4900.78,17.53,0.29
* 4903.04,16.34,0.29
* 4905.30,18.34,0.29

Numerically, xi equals 0.005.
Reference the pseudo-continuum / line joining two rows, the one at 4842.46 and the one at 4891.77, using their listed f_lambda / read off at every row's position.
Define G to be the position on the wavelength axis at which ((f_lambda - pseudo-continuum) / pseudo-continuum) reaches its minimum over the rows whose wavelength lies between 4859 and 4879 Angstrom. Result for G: 4871.53 Angstrom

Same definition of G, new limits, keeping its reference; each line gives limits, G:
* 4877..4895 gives 4891.77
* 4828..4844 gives 4831.32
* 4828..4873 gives 4871.53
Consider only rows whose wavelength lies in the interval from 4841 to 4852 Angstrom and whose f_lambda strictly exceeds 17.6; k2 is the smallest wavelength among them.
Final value 4846.92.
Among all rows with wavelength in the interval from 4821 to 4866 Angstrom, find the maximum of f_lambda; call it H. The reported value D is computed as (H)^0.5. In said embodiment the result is 4.35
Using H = 18.93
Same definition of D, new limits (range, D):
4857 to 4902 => 4.45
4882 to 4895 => 4.38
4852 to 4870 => 4.34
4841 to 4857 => 4.35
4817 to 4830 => 4.32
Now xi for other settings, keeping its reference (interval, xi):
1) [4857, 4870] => 0.124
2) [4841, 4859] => 0.126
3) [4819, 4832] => -0.059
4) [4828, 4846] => -0.014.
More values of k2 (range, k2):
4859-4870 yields 4864.81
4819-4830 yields 4820.21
